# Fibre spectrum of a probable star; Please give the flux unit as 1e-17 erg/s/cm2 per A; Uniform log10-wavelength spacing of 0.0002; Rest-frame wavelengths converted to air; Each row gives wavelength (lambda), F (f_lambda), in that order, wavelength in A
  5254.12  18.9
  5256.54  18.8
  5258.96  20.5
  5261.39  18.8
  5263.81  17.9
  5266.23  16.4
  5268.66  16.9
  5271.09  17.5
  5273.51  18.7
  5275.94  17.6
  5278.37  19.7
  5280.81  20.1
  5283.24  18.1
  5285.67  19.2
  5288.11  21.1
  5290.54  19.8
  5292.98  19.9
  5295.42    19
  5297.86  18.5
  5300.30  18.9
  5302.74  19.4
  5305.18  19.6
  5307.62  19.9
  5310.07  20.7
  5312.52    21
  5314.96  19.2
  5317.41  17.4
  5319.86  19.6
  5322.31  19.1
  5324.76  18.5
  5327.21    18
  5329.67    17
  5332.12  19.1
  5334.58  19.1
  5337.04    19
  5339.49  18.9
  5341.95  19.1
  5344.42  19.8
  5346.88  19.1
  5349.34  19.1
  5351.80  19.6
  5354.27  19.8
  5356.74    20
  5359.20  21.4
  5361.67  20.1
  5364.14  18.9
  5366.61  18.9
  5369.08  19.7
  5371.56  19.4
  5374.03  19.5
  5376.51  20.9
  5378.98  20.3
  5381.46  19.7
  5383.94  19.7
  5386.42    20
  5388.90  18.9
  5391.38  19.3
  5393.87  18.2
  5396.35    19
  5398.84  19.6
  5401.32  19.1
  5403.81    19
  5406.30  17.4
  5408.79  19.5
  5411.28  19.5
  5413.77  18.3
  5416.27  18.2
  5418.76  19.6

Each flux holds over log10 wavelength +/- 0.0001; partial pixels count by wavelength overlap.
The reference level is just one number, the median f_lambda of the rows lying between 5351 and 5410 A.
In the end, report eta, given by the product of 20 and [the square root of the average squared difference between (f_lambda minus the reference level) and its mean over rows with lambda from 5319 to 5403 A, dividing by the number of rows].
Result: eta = 15.6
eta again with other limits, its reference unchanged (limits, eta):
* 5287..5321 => 19.1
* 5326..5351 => 14.7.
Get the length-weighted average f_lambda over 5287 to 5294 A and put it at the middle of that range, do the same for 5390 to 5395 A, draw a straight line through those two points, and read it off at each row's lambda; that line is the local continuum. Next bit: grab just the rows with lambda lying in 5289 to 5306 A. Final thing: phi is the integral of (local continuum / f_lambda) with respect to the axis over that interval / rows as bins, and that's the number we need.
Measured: 17.8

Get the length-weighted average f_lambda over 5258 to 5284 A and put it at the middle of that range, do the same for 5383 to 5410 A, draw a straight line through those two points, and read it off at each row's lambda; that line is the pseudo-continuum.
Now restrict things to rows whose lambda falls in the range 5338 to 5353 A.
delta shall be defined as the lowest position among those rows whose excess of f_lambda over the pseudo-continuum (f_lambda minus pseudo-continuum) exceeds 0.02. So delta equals 5339.49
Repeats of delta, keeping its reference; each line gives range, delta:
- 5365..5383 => 5369.08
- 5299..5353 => 5300.30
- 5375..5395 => 5376.51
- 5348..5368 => 5349.34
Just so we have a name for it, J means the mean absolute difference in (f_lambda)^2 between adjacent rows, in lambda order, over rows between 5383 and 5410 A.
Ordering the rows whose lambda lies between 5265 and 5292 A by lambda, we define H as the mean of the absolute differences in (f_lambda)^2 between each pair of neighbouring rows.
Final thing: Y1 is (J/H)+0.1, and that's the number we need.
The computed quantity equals 0.80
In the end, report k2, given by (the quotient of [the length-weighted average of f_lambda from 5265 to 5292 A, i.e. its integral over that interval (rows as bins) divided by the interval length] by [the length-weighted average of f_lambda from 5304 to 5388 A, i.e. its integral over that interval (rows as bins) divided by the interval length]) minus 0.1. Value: 0.860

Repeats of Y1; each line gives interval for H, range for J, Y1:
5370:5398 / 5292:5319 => 1.26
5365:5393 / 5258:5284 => 2.10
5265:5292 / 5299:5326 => 0.85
